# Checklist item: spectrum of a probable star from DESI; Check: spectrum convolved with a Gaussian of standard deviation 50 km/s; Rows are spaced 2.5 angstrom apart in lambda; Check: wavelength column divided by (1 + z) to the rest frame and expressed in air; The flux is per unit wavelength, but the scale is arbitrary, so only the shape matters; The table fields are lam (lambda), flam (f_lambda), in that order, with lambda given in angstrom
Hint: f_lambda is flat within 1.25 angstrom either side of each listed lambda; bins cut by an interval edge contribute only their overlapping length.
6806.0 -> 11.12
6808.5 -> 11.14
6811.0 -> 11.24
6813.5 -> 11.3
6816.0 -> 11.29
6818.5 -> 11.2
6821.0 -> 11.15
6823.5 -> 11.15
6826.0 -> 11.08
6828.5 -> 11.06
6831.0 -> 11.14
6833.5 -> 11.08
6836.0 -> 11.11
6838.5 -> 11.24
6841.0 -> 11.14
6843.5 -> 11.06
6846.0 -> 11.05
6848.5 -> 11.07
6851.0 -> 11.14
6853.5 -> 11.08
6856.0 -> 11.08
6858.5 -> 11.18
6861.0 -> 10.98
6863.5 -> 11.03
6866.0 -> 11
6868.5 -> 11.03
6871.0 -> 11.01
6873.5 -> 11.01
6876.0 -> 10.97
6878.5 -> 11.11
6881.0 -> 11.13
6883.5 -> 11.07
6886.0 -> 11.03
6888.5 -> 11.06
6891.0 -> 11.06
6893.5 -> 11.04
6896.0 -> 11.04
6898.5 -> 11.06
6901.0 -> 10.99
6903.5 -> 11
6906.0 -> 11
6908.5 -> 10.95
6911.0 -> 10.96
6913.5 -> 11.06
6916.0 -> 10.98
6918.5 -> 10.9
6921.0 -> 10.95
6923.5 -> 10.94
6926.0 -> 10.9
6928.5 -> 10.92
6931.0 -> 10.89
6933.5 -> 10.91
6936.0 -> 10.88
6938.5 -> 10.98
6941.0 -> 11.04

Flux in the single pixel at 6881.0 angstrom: 11.13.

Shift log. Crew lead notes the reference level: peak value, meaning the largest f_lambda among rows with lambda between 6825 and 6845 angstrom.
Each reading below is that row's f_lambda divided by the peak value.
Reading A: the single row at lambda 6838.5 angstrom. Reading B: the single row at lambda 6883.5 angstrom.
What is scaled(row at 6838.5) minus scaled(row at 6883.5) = 0.015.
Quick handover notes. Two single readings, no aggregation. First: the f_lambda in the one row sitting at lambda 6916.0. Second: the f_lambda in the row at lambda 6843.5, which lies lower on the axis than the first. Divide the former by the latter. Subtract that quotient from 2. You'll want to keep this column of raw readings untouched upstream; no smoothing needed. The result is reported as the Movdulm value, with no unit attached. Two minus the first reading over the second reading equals 1.01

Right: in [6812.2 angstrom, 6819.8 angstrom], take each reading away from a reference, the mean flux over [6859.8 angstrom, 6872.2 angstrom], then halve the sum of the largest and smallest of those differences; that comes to -0.24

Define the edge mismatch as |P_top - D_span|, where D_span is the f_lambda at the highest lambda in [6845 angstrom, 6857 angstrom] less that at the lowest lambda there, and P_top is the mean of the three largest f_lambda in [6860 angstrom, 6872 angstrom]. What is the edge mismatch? 11.0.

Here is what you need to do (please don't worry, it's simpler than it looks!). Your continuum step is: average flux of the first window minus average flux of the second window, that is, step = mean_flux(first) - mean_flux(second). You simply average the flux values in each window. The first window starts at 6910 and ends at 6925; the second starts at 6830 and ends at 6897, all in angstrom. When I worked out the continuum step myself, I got -0.11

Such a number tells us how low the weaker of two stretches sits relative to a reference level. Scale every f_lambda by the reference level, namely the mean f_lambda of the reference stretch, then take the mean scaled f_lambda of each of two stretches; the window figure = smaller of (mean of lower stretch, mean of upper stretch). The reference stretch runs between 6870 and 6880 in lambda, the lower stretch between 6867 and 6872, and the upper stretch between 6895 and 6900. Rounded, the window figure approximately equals 1.00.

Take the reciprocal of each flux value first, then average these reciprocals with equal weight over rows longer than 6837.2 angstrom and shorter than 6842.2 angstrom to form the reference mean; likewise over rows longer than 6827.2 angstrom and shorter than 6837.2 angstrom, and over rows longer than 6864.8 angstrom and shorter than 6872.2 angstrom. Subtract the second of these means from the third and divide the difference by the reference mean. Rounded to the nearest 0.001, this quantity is 0.008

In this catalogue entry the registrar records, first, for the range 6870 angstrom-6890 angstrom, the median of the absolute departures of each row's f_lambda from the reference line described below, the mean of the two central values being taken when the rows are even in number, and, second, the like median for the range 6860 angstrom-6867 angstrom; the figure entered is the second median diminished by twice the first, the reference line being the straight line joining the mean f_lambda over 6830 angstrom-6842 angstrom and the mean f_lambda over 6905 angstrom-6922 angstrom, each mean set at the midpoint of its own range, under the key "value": -0.028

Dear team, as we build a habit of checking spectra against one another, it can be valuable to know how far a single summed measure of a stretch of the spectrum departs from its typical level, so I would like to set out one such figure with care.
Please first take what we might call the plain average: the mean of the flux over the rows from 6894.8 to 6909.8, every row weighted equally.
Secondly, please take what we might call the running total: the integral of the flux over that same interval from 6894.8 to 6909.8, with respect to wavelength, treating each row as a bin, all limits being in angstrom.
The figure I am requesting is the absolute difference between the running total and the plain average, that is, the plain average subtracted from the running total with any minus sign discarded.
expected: 154.1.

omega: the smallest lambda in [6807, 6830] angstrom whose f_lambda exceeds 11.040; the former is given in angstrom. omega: 6808.5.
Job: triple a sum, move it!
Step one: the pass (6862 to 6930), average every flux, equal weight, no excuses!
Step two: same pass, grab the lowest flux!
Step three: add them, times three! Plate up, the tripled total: 65.7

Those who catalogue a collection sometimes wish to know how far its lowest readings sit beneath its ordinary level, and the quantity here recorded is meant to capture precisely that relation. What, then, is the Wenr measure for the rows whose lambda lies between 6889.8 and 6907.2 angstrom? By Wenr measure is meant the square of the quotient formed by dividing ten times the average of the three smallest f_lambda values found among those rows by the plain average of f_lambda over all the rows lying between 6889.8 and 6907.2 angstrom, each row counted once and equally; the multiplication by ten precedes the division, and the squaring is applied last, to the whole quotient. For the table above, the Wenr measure 99.4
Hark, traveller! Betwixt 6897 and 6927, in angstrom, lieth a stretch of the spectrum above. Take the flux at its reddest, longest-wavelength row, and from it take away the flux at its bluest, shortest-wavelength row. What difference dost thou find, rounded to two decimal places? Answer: -0.16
